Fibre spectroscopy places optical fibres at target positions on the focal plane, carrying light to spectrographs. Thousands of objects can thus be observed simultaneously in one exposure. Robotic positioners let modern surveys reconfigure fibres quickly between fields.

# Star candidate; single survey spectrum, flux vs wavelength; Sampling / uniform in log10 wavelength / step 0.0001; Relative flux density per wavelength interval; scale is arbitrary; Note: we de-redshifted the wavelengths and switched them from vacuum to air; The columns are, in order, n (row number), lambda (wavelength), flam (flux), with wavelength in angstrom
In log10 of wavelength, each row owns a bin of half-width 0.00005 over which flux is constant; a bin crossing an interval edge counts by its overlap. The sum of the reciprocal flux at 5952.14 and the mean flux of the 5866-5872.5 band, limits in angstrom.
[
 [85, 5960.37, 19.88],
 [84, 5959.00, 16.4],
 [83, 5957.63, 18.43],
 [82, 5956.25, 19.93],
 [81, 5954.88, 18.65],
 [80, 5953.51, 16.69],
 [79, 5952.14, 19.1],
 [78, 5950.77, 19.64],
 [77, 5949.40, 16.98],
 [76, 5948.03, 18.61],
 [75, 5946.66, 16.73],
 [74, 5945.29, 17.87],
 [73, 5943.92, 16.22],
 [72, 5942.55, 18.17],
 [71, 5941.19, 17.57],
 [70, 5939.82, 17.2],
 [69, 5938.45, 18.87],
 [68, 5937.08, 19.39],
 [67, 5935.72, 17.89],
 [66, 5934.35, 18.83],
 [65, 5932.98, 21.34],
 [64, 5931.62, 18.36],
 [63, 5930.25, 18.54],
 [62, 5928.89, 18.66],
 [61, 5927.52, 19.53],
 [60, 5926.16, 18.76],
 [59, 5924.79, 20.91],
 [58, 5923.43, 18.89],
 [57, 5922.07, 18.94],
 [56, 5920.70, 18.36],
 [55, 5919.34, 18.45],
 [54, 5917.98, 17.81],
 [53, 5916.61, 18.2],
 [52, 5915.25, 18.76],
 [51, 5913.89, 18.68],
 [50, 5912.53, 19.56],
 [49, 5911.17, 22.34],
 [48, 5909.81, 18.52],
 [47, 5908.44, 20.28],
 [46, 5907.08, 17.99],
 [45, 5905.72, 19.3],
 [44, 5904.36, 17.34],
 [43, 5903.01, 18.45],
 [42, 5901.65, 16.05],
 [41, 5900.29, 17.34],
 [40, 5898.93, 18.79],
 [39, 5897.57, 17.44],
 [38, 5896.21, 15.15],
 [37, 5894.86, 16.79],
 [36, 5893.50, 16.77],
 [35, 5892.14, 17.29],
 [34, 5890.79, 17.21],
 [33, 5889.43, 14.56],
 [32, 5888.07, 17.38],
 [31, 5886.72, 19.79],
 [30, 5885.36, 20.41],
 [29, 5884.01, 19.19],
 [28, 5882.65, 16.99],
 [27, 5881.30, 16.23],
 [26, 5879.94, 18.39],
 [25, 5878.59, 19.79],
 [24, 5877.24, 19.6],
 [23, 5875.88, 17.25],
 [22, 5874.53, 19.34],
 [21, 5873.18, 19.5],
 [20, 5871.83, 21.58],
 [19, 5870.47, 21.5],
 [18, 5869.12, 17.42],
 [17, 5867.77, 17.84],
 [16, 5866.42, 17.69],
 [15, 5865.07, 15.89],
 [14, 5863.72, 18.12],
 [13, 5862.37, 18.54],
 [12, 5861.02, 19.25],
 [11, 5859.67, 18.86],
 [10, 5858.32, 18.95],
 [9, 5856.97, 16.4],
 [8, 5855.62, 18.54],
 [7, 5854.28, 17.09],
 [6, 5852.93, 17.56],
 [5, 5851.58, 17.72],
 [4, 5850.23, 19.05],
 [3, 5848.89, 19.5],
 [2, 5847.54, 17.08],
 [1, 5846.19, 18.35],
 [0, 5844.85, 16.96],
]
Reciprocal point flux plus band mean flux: 19.3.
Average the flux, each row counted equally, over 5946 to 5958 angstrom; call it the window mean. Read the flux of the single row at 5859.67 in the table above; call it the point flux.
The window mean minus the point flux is -0.6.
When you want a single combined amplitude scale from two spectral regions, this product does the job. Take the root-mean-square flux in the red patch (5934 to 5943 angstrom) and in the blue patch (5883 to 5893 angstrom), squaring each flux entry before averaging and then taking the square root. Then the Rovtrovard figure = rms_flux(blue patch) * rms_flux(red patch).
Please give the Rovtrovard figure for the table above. 330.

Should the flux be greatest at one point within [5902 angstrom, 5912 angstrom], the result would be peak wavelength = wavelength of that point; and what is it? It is 5911.17 angstrom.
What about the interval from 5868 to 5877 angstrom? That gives 5871.83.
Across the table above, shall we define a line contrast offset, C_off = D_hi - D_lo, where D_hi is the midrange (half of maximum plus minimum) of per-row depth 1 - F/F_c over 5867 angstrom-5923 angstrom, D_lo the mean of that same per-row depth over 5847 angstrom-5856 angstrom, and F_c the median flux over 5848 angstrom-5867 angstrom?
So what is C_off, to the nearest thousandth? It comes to -0.020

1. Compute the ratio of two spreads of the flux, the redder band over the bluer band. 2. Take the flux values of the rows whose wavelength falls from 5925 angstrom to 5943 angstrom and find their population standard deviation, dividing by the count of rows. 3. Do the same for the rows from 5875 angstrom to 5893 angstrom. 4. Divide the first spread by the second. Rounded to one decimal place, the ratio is 0.6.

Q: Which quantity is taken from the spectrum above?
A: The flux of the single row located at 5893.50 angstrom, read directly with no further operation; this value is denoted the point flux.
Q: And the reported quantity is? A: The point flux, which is 16.77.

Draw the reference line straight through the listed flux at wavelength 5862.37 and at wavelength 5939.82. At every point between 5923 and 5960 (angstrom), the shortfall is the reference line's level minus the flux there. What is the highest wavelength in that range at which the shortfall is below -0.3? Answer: 5957.63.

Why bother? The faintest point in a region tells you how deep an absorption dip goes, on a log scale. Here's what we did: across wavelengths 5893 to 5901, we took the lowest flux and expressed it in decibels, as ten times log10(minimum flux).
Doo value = 11.8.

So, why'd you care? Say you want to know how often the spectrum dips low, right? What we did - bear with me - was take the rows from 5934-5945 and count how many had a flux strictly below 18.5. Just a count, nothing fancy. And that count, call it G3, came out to 5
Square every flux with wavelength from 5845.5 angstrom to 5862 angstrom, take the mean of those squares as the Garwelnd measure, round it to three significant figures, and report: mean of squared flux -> 332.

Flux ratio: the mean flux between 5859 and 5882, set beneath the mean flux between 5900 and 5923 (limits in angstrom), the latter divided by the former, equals 1.00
